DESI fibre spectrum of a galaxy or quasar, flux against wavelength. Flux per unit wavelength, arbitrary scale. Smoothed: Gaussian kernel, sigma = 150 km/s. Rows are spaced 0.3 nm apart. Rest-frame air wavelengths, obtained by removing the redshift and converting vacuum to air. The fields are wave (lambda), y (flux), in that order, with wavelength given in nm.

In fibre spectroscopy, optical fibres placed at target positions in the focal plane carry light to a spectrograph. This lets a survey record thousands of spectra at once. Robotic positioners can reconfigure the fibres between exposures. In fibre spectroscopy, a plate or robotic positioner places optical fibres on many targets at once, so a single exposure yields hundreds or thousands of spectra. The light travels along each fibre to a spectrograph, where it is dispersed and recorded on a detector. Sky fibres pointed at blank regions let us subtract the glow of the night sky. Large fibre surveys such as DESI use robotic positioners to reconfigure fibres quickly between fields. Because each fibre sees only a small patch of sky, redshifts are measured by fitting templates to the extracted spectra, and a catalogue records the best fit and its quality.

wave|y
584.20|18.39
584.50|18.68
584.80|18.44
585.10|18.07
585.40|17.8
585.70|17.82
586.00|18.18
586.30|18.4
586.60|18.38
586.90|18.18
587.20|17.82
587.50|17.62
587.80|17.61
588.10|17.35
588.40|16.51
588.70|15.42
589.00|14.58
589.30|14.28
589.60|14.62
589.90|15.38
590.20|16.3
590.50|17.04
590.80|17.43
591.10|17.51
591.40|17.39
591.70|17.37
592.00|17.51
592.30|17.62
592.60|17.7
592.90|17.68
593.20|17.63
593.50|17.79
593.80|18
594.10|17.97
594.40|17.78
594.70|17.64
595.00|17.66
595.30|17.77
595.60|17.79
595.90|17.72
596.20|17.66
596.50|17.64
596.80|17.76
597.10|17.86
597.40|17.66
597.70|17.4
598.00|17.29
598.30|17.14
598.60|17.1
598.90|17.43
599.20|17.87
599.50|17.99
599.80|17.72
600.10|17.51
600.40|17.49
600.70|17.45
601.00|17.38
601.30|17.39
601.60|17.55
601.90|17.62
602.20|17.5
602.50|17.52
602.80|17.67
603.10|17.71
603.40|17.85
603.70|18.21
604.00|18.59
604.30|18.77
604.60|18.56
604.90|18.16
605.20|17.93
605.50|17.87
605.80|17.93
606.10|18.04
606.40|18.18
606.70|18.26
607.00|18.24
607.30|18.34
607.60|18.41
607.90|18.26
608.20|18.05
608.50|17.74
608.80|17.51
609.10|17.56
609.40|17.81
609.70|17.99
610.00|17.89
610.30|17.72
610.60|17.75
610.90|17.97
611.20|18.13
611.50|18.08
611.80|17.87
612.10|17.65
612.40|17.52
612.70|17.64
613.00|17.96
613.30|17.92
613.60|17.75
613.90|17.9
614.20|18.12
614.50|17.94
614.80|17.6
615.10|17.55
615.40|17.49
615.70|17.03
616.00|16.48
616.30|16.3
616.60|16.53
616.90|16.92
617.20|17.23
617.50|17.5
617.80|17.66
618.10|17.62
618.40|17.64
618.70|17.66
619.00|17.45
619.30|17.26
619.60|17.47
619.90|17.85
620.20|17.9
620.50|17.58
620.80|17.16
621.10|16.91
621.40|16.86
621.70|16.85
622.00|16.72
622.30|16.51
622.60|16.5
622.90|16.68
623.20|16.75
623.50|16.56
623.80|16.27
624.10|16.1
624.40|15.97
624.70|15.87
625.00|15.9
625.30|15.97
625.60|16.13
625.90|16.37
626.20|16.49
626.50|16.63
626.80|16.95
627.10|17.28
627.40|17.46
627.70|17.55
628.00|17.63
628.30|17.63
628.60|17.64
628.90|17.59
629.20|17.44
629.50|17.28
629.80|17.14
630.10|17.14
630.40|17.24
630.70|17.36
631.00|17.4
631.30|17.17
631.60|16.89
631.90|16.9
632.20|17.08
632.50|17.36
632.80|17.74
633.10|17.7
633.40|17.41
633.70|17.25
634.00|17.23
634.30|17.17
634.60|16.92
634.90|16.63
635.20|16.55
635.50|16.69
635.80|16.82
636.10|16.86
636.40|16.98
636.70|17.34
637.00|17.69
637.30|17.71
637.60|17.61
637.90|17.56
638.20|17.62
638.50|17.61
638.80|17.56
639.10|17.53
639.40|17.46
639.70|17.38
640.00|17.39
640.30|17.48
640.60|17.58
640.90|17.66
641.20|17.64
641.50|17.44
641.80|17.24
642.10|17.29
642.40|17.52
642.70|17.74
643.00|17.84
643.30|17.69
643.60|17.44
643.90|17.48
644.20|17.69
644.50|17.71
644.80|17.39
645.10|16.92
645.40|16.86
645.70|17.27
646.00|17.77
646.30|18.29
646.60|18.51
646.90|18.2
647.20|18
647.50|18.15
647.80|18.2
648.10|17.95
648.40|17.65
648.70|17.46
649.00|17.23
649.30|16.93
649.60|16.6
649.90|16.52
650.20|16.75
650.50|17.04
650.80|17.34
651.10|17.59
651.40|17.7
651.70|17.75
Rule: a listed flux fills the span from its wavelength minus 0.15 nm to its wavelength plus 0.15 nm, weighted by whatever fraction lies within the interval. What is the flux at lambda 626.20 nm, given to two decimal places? 16.49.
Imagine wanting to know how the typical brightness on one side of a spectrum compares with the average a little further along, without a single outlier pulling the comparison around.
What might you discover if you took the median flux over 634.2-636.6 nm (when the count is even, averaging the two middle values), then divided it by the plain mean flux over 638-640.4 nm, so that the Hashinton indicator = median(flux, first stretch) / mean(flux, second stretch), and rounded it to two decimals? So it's 0.96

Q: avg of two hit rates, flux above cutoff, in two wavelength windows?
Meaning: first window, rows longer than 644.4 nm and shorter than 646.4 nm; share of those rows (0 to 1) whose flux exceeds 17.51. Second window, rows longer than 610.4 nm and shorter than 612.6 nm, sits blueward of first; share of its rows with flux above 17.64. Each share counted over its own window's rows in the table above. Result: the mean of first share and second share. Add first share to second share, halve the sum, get 0.64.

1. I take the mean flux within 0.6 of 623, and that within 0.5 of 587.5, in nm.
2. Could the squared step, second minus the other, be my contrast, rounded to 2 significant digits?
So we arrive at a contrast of 1.1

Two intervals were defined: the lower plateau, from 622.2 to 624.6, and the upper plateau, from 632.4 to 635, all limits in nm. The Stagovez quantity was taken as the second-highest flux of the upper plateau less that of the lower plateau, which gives 1.0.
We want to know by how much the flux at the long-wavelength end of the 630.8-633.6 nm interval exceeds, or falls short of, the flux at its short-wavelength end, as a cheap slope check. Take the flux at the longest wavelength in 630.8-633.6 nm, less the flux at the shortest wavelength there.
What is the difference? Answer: 0.0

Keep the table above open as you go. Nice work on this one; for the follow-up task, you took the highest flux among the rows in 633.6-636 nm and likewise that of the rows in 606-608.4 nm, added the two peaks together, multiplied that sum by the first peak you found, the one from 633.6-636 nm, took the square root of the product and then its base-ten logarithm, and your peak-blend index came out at 1.39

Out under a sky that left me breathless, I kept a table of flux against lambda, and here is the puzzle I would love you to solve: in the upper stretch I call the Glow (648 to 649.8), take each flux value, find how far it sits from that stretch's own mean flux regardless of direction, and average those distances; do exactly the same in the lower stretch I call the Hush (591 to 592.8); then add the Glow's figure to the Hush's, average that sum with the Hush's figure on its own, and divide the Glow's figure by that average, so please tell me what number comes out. 1.3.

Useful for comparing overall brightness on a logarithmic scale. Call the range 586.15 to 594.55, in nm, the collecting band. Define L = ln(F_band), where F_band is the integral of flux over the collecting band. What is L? 5.0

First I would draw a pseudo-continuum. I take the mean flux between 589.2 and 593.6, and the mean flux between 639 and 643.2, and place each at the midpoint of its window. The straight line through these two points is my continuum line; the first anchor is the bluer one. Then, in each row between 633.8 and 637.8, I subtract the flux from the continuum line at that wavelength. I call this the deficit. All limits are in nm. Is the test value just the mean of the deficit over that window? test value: 0.35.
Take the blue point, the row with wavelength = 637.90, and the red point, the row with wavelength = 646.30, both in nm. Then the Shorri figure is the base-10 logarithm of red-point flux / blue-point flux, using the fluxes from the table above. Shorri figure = 0.018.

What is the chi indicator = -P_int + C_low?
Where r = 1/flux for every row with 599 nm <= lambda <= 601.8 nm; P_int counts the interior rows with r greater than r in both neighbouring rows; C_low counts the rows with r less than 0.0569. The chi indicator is 2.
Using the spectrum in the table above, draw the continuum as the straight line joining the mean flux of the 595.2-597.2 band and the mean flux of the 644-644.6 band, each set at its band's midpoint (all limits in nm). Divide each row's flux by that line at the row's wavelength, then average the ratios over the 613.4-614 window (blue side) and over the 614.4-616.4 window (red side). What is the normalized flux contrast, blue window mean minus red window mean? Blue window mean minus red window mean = 0.035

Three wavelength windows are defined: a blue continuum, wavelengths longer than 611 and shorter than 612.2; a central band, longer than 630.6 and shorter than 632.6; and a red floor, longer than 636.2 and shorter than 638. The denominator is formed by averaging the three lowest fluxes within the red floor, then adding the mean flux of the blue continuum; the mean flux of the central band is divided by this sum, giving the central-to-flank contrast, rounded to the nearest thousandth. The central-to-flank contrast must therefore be 0.487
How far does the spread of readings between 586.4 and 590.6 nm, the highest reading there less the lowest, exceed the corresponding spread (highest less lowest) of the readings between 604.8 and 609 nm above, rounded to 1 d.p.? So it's 3.2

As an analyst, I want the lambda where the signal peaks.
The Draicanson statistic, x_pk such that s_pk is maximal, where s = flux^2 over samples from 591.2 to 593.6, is 593.50 nm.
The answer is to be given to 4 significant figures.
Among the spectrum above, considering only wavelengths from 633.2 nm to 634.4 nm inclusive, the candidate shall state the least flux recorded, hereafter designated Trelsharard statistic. 17.17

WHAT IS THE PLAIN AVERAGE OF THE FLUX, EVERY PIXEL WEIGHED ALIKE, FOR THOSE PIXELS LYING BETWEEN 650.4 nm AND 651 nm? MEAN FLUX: 17.2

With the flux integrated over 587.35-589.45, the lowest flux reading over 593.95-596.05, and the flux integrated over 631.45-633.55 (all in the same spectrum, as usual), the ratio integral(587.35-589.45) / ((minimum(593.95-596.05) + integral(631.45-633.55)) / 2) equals 1.26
